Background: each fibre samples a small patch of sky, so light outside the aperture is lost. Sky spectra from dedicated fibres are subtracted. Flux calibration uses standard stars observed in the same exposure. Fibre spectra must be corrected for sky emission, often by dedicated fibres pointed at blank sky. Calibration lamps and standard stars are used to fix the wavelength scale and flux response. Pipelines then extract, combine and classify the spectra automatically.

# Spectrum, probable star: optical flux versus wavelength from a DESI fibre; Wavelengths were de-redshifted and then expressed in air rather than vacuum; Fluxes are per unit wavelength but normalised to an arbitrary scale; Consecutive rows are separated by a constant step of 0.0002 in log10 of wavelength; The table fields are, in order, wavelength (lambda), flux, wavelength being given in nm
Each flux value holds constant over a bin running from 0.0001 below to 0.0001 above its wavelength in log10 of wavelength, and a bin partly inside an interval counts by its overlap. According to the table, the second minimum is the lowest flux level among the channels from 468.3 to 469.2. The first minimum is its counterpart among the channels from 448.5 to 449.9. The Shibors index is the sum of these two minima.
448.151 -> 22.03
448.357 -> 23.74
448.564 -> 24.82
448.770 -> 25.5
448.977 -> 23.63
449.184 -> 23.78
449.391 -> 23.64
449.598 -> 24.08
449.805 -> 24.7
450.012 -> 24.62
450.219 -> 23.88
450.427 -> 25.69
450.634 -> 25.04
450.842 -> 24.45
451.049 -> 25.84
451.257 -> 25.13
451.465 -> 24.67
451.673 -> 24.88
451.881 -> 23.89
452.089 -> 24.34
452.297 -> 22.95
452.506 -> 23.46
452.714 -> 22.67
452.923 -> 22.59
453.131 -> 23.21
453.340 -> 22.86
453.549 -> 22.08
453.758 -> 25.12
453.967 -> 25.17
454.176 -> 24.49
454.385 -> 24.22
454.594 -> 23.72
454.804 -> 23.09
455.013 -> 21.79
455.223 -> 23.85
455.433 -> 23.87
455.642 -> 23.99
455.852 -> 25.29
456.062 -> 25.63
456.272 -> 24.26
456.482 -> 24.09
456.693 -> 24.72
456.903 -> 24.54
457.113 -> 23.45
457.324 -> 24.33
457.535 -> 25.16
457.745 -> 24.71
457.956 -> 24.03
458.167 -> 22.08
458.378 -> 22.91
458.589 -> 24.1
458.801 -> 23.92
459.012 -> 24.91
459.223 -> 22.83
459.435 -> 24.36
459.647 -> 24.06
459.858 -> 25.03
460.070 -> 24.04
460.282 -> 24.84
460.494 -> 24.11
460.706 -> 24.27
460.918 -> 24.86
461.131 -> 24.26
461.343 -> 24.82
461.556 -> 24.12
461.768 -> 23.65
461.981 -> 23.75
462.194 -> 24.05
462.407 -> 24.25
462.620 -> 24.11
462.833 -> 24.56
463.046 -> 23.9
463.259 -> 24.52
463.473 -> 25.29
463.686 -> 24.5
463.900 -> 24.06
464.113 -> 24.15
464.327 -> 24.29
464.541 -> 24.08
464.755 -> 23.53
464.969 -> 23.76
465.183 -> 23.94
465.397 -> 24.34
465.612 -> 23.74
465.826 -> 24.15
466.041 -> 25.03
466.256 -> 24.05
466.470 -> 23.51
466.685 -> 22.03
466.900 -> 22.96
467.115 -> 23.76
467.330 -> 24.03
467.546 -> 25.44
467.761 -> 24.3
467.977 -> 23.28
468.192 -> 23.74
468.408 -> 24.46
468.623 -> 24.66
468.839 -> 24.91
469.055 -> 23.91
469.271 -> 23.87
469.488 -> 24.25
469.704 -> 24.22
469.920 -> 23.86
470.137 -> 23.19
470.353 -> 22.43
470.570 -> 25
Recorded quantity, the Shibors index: 47.5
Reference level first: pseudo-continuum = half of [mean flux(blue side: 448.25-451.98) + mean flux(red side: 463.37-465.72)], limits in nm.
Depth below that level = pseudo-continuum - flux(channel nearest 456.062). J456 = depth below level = -1.3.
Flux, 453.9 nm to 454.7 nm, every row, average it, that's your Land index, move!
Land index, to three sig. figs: 24.4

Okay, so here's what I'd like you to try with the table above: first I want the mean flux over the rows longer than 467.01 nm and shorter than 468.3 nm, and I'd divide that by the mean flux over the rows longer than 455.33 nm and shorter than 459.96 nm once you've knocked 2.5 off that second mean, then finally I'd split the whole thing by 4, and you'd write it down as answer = 0.278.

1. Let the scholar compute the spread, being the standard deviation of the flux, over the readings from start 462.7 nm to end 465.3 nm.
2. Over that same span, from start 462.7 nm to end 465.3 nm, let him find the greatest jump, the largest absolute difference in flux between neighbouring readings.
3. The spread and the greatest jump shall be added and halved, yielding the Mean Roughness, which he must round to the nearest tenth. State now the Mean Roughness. 0.6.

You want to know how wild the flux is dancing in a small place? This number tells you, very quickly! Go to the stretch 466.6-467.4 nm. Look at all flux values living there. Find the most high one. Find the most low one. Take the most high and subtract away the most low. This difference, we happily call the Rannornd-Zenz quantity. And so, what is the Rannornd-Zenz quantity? 2.00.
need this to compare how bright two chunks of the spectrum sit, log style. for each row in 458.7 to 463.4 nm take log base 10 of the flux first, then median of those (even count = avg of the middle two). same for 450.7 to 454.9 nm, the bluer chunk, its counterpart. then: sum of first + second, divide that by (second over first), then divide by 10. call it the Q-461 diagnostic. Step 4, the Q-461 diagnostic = 0.277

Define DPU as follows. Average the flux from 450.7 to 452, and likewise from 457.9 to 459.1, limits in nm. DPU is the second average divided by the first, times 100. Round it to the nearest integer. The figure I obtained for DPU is 95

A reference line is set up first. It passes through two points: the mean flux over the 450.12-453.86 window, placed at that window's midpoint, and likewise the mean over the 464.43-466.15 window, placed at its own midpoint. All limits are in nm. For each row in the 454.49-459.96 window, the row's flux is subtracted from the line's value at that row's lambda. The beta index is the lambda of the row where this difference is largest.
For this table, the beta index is 455.013 nm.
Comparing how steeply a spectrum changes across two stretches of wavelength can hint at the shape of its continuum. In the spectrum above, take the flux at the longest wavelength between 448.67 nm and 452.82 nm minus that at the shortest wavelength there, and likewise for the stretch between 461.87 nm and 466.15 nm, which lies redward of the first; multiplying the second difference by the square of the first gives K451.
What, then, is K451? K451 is 10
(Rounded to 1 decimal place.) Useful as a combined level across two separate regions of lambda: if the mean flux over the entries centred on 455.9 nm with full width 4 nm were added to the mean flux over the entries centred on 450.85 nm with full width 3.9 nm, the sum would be 48.5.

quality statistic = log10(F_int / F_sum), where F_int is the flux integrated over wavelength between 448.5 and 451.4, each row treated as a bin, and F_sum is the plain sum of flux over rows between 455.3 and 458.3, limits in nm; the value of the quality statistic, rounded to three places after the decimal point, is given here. -0.678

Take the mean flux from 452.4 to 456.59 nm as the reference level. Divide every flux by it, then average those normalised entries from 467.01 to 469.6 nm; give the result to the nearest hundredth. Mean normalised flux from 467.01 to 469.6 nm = 1.02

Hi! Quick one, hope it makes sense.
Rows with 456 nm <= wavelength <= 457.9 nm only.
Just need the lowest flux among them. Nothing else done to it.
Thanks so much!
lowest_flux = 23.45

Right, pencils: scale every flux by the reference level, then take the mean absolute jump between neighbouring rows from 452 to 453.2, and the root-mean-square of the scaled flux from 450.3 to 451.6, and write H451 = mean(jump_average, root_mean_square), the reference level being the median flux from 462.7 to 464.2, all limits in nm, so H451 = 0.527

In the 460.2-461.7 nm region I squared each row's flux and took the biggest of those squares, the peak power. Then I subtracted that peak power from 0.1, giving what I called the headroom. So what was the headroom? -618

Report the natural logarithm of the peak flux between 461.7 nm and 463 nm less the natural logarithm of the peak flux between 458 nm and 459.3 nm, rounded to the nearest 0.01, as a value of -0.01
